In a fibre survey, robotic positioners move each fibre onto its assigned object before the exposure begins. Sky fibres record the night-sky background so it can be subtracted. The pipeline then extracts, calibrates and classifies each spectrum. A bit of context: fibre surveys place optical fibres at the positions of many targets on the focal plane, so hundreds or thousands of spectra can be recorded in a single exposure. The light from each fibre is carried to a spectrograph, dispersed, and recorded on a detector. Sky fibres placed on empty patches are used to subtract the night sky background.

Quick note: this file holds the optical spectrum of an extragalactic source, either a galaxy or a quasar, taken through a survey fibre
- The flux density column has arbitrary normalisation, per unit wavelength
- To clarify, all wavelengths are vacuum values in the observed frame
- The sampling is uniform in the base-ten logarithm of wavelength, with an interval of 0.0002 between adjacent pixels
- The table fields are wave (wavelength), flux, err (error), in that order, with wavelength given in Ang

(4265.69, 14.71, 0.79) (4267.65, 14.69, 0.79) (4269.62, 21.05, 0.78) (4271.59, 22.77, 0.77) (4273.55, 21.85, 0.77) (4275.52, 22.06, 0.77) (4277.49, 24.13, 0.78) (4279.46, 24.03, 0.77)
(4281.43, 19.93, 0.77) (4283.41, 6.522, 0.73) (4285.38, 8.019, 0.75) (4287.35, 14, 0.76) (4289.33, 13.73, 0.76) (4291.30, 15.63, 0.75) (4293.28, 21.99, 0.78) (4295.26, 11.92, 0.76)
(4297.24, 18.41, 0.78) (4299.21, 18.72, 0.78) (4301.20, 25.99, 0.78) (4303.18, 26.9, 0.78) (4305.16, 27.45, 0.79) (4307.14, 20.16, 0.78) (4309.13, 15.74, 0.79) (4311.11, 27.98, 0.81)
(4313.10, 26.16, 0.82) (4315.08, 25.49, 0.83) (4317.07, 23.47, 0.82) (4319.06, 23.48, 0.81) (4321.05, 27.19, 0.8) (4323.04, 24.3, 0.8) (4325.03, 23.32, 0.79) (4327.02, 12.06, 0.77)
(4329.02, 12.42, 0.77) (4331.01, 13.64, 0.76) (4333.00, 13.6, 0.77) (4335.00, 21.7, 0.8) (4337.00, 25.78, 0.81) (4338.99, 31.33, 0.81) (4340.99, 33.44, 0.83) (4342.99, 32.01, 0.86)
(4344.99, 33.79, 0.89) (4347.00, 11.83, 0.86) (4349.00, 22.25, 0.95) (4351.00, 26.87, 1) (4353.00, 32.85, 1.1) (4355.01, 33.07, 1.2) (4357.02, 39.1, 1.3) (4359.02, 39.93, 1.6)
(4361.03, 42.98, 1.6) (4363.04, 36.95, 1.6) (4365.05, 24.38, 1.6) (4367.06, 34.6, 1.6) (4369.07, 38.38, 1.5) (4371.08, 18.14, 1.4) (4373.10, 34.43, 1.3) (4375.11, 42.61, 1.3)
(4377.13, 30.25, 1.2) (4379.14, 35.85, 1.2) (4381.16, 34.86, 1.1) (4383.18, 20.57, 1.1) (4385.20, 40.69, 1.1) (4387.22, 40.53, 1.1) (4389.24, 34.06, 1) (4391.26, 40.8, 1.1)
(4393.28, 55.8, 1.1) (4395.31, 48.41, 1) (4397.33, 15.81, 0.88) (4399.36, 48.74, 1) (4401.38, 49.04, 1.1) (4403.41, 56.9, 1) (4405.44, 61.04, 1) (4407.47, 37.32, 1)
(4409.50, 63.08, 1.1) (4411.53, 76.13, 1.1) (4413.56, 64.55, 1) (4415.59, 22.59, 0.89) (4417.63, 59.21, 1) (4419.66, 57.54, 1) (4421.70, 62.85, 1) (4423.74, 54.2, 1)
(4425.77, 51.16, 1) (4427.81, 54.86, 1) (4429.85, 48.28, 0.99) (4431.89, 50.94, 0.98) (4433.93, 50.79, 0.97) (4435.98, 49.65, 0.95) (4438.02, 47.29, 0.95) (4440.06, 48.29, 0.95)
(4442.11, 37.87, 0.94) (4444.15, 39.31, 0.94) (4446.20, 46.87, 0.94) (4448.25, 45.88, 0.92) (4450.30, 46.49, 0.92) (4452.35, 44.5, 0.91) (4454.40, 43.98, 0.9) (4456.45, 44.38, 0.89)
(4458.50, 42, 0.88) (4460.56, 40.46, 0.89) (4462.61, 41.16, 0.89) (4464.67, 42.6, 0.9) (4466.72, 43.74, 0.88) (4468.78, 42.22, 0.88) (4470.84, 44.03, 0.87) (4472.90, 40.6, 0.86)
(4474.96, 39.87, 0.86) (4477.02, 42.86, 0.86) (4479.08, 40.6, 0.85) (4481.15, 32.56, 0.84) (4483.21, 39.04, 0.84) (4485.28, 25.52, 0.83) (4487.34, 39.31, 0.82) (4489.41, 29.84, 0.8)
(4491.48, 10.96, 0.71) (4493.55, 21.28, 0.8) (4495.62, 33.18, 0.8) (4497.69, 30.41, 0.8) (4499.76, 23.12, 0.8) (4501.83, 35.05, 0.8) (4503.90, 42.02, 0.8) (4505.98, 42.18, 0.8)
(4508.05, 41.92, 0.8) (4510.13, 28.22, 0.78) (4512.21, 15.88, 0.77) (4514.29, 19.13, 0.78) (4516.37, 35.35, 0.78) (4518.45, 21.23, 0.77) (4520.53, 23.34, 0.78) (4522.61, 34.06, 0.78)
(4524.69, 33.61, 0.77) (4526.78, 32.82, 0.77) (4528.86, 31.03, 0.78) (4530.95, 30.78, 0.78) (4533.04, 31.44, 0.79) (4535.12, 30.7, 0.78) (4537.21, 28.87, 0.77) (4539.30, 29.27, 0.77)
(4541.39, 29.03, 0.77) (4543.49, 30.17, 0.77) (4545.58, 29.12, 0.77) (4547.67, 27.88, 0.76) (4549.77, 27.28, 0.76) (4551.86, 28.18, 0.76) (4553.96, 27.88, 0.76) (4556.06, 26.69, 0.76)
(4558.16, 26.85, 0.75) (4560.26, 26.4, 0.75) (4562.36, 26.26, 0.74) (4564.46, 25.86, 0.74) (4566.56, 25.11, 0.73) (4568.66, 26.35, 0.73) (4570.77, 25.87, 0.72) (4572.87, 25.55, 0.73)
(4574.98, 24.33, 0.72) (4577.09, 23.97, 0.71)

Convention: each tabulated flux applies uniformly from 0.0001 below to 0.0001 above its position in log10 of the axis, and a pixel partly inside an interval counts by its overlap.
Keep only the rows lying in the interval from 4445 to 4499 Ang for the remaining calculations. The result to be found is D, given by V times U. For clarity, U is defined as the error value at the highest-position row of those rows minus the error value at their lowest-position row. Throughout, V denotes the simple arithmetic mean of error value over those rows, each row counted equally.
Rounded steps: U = -0.14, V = 0.86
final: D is -0.12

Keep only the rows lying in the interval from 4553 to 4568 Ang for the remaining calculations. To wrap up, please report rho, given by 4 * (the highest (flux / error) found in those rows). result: 147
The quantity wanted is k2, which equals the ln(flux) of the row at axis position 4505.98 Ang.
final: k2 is 3.74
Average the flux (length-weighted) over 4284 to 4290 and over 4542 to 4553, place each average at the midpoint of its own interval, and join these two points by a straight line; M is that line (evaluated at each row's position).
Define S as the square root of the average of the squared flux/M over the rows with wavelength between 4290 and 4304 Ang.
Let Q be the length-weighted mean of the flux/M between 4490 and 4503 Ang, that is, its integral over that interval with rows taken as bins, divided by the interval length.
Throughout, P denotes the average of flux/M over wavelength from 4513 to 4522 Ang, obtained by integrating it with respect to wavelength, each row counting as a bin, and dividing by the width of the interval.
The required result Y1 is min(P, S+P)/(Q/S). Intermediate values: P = 0.9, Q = 1.03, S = 1.68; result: 1.53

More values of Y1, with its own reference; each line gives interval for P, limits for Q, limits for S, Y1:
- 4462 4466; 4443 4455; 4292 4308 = 1.61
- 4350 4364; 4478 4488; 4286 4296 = 2.07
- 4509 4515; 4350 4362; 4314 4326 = 0.66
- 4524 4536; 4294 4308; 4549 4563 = 0.63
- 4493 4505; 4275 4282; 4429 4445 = 1.30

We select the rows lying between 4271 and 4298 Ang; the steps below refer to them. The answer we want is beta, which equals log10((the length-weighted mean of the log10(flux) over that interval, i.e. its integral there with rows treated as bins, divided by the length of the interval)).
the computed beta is 0.08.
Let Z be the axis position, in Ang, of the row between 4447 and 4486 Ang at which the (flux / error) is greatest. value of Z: 4470.84 Ang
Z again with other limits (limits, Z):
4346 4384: 4375.11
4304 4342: 4340.99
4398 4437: 4411.53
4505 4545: 4505.98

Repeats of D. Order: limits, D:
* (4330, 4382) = 0.39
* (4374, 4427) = -0.32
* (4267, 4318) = 0.02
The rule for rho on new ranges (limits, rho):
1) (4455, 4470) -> 199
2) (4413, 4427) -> 258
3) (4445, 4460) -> 202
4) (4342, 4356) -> 152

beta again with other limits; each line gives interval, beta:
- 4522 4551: 0.17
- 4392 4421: 0.23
